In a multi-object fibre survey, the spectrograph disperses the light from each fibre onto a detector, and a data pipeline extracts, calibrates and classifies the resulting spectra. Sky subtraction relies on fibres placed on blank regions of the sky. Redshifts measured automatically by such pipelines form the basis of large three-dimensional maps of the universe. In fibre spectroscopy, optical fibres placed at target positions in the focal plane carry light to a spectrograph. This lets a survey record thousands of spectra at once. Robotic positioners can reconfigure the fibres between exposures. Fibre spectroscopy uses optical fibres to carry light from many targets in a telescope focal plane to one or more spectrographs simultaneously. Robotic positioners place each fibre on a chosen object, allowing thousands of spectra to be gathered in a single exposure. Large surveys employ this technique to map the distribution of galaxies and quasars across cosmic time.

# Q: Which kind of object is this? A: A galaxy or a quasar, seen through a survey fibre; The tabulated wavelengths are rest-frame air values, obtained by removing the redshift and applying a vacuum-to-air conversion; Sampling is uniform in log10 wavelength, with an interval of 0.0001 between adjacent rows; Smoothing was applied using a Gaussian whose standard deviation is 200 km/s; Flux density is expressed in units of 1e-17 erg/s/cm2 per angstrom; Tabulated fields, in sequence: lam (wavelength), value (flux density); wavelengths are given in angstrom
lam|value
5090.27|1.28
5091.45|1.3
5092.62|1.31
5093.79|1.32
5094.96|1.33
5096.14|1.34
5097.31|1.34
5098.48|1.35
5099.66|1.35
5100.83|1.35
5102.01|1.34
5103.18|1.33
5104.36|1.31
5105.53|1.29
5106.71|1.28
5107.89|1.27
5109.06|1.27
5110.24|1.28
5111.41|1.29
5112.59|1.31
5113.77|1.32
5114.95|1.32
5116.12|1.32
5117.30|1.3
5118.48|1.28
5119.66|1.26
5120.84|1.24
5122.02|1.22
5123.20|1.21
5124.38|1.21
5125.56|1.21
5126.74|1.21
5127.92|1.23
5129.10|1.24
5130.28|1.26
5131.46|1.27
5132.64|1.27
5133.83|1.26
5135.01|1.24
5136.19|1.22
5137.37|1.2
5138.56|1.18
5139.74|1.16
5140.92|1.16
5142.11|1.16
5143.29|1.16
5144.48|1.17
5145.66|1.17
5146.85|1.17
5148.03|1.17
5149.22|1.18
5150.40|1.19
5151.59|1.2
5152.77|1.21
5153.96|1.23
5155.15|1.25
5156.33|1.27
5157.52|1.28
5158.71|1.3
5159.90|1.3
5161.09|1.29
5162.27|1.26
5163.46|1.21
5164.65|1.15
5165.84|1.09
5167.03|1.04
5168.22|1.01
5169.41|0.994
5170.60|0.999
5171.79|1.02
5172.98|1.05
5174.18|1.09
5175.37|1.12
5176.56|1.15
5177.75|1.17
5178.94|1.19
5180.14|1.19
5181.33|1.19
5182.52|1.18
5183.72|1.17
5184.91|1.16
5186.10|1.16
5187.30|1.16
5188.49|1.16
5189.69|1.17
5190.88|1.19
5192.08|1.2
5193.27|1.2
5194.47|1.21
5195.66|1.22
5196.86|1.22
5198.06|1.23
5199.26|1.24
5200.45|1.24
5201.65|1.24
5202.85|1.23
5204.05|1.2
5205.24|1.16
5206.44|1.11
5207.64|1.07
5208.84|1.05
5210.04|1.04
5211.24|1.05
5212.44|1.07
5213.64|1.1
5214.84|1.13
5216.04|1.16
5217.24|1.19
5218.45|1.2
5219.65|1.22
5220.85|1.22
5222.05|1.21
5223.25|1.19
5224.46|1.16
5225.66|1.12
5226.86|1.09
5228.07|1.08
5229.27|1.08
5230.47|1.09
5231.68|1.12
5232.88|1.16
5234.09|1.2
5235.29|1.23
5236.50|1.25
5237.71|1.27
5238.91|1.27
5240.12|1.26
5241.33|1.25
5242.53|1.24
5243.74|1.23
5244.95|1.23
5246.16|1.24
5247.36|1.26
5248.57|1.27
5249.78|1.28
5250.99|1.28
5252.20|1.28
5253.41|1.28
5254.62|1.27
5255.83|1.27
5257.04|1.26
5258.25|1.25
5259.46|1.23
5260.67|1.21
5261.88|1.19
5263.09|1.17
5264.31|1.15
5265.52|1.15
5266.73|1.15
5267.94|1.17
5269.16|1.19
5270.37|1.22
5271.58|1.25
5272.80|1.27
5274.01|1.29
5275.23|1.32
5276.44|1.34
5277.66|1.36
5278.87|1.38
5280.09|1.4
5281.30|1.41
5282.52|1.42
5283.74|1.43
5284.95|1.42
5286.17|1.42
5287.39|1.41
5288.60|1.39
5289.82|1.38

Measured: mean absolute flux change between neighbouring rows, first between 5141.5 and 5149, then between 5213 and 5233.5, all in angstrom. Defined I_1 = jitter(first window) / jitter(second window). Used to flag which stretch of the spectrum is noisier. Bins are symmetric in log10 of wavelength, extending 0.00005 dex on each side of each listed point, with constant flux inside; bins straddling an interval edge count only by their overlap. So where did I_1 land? 0.1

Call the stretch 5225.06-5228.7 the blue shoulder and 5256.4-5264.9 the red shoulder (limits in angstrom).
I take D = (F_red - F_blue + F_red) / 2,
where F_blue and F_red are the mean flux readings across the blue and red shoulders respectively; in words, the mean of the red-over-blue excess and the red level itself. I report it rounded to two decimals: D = 0.66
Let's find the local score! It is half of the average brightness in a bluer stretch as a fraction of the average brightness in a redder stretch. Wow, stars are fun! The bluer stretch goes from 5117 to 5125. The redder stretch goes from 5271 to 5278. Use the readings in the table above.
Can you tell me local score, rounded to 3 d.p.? 0.477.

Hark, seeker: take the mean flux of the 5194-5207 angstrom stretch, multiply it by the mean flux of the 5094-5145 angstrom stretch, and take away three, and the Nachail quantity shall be -1.47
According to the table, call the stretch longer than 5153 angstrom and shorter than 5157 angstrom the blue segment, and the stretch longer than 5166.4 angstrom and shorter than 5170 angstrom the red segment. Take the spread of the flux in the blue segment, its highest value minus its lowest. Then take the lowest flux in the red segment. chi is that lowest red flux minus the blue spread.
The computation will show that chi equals 0.95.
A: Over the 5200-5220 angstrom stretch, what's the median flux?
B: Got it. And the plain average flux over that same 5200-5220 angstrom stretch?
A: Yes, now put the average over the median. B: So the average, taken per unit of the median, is 0.99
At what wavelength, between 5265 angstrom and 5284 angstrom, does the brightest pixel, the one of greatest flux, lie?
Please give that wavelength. 5283.74 angstrom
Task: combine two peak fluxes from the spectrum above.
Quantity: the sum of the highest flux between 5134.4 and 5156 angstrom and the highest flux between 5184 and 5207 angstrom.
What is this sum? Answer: 2.49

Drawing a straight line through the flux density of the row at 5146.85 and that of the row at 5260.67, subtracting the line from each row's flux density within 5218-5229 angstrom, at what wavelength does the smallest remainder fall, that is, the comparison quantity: 5228.07 angstrom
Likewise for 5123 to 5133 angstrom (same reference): 5126.74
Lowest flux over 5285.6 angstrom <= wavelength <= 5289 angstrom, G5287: 1.39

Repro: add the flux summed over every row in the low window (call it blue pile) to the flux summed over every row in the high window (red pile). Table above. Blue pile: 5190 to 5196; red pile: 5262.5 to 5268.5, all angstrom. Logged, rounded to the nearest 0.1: 11.8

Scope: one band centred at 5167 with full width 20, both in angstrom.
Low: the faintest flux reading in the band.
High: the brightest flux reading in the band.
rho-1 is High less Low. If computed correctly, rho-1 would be 0.31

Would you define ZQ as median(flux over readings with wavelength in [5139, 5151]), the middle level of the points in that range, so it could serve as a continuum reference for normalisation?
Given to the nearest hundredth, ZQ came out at 1.17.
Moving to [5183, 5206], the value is 1.20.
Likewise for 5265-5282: 1.28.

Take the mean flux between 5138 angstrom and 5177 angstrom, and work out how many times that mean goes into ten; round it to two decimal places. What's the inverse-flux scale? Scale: 8.60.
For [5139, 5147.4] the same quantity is 8.59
